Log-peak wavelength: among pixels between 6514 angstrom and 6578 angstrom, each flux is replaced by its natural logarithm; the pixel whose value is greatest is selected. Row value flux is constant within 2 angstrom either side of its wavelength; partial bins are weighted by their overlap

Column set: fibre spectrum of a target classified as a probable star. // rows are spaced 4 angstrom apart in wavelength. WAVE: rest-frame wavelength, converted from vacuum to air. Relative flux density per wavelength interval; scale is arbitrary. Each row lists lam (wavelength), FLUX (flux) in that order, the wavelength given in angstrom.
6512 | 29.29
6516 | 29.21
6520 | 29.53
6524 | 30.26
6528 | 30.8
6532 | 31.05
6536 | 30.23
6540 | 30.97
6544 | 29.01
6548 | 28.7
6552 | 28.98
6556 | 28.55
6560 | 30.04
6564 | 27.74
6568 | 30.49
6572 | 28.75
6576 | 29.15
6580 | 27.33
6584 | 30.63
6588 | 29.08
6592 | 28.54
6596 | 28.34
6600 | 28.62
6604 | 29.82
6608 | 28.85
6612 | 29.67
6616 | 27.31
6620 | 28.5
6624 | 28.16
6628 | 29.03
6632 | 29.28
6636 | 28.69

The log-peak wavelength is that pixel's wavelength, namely 6532 angstrom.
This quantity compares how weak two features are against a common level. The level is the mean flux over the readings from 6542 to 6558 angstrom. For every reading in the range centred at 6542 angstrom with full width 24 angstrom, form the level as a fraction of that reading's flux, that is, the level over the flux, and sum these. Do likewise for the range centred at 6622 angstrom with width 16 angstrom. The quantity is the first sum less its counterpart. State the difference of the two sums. 1.7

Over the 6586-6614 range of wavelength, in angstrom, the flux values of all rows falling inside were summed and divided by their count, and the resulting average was 29.0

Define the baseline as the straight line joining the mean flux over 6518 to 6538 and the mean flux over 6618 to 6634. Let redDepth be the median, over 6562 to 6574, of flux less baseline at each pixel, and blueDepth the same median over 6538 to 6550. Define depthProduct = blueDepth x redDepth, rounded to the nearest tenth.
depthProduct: 1.0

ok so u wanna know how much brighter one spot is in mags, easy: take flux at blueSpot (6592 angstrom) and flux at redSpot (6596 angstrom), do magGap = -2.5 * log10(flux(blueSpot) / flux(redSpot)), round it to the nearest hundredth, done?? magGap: -0.01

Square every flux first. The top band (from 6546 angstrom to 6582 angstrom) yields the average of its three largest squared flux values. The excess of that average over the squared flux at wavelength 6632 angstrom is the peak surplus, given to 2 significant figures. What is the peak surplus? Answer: 37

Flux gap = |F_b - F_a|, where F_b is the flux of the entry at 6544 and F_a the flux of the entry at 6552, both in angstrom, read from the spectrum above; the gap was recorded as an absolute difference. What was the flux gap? 0.0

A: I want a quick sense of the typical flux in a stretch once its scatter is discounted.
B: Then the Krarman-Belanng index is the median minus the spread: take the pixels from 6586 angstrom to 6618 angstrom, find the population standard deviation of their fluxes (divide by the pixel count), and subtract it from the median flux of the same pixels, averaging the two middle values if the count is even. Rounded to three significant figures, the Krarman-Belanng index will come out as 28.0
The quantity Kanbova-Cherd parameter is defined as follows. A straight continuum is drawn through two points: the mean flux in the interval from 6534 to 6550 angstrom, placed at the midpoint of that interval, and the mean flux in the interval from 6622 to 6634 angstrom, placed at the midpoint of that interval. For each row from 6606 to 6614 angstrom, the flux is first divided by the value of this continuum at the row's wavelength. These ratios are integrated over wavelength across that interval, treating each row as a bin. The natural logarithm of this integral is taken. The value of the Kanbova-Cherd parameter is 2.09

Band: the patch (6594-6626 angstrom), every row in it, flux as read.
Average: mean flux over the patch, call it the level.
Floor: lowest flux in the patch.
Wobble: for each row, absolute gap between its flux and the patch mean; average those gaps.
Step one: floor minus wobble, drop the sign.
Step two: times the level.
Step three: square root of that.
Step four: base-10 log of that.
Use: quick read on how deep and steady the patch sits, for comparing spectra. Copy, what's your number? 1.44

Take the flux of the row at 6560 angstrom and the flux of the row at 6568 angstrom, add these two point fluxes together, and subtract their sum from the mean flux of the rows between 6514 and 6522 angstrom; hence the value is -31.2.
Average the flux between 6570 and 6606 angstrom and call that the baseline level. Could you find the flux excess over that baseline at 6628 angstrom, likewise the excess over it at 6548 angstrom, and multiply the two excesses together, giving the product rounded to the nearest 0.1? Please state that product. 0.0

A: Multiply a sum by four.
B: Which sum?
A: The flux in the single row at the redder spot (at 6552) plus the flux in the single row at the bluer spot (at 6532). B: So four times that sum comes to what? 240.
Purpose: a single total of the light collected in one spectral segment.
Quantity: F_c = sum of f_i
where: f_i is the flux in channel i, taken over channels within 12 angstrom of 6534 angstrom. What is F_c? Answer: 182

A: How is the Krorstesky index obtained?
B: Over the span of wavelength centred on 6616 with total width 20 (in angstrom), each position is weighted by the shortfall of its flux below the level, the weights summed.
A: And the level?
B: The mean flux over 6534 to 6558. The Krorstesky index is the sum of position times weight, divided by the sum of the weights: 6618.2 angstrom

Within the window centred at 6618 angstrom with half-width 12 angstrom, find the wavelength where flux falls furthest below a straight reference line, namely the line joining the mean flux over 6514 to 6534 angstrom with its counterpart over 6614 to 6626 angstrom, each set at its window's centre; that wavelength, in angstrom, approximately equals 6616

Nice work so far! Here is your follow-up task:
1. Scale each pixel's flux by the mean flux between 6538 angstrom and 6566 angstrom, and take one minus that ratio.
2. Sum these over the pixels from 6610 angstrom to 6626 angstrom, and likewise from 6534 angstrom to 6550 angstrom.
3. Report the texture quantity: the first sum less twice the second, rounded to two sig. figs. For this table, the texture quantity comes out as 0.26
